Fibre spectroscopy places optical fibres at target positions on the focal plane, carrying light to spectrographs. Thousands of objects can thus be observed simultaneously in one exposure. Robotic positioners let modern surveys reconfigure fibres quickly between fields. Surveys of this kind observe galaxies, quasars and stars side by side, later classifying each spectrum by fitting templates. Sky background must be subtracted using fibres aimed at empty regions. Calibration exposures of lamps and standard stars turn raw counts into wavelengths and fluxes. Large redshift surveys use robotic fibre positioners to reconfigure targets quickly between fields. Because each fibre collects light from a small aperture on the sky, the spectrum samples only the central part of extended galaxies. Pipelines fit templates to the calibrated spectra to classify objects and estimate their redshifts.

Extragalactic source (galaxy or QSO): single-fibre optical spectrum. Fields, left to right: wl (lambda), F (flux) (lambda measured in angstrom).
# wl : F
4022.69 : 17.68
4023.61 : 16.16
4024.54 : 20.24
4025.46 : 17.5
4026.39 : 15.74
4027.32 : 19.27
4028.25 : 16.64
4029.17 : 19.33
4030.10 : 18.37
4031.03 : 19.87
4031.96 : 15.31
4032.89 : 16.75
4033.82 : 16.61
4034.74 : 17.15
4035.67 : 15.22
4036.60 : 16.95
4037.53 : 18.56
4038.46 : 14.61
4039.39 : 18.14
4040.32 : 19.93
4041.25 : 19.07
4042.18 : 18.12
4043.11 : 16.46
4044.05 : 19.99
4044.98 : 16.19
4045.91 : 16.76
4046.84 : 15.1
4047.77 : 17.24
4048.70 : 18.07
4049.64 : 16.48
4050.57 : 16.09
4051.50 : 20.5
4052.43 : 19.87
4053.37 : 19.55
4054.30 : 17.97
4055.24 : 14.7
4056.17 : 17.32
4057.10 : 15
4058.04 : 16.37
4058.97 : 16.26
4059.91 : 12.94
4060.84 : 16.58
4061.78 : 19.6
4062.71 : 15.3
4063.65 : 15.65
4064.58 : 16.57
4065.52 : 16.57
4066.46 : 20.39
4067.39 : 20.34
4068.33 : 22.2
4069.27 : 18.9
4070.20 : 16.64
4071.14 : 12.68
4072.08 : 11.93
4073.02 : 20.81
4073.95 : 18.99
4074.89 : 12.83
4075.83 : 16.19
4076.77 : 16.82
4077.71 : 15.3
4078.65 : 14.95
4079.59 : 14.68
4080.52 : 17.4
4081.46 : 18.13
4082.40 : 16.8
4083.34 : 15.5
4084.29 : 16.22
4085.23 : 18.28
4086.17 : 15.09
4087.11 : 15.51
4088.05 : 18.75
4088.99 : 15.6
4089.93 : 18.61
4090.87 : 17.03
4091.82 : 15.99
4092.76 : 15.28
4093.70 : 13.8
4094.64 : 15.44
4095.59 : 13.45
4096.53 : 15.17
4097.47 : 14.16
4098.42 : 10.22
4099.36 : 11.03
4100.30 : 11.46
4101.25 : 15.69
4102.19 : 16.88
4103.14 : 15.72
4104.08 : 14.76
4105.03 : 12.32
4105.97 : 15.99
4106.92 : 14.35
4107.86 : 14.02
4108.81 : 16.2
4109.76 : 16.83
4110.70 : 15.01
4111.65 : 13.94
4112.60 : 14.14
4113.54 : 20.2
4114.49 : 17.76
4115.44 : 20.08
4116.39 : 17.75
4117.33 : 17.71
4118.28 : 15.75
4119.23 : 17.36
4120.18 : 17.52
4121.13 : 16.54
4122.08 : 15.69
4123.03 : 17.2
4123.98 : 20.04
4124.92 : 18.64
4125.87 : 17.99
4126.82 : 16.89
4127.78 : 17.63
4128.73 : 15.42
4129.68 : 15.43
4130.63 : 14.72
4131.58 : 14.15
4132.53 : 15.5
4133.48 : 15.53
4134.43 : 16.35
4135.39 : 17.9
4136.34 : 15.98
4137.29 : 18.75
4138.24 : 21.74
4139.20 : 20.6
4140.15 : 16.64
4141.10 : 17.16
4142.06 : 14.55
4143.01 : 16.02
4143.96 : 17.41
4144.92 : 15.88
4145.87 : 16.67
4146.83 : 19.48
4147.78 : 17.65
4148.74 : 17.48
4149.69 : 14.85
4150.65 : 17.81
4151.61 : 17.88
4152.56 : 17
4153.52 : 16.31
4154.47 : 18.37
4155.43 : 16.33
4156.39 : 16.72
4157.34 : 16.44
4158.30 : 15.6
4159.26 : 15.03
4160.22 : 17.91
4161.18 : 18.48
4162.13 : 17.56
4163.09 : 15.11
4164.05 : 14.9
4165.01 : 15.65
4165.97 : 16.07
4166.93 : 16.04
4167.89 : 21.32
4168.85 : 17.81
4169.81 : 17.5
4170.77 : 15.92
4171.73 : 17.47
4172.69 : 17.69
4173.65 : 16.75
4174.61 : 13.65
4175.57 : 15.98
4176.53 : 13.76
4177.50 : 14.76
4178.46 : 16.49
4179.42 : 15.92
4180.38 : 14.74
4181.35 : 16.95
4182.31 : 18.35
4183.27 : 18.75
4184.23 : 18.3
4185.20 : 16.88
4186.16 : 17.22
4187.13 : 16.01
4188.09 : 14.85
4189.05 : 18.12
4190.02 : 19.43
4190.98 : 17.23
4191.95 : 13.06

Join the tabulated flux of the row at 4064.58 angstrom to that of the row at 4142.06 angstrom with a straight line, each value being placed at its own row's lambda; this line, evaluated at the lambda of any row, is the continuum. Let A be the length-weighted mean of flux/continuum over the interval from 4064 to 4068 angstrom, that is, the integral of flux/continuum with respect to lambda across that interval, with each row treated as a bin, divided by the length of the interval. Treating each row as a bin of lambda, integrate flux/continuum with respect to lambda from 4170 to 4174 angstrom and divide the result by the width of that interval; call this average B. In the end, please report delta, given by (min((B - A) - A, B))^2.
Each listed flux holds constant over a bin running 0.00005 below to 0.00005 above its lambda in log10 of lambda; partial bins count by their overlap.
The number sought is 1.01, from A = 1.12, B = 1.24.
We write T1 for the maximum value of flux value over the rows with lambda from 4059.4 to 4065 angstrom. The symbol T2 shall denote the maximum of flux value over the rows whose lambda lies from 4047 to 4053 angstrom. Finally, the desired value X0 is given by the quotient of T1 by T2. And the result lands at 0.96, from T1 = 19.6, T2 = 20.5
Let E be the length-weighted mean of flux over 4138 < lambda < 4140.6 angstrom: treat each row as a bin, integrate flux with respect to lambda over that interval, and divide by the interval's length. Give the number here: 19.5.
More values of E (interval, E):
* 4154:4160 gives 16.5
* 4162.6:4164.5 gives 15.0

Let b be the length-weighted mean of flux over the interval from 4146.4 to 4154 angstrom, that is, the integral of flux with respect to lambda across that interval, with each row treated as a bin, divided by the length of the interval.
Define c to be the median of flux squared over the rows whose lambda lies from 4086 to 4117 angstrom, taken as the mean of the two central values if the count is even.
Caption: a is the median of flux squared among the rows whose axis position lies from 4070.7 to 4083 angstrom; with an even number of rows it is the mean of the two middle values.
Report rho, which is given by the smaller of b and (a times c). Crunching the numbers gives 17.3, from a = 262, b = 17.3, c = 238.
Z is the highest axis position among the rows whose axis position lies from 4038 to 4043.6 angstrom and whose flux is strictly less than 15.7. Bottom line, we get 4038.46 angstrom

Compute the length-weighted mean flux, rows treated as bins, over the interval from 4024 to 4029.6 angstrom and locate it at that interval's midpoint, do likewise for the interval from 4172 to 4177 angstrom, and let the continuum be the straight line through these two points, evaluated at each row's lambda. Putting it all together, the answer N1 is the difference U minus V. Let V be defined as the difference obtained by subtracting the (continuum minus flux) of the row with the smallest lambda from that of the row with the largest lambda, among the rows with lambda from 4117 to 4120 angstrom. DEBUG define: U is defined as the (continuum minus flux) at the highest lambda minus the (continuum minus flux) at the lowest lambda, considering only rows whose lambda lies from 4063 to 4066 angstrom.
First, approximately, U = -1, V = 0.3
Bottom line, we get -1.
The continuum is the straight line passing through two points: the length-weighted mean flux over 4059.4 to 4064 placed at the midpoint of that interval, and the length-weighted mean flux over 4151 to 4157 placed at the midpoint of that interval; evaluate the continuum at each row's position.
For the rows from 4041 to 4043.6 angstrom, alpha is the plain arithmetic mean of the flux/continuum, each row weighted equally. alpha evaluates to 1.13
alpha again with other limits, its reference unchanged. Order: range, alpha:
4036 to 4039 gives 1.06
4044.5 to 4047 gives 1.01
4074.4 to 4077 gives 0.94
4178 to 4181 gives 0.90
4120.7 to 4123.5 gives 0.98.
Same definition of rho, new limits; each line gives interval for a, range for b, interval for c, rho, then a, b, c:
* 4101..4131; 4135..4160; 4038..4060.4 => 17.2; 268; 17.2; 289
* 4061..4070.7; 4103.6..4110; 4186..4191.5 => 14.9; 317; 14.9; 297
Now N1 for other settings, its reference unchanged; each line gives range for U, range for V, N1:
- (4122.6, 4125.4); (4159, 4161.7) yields 2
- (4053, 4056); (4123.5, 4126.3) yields 3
